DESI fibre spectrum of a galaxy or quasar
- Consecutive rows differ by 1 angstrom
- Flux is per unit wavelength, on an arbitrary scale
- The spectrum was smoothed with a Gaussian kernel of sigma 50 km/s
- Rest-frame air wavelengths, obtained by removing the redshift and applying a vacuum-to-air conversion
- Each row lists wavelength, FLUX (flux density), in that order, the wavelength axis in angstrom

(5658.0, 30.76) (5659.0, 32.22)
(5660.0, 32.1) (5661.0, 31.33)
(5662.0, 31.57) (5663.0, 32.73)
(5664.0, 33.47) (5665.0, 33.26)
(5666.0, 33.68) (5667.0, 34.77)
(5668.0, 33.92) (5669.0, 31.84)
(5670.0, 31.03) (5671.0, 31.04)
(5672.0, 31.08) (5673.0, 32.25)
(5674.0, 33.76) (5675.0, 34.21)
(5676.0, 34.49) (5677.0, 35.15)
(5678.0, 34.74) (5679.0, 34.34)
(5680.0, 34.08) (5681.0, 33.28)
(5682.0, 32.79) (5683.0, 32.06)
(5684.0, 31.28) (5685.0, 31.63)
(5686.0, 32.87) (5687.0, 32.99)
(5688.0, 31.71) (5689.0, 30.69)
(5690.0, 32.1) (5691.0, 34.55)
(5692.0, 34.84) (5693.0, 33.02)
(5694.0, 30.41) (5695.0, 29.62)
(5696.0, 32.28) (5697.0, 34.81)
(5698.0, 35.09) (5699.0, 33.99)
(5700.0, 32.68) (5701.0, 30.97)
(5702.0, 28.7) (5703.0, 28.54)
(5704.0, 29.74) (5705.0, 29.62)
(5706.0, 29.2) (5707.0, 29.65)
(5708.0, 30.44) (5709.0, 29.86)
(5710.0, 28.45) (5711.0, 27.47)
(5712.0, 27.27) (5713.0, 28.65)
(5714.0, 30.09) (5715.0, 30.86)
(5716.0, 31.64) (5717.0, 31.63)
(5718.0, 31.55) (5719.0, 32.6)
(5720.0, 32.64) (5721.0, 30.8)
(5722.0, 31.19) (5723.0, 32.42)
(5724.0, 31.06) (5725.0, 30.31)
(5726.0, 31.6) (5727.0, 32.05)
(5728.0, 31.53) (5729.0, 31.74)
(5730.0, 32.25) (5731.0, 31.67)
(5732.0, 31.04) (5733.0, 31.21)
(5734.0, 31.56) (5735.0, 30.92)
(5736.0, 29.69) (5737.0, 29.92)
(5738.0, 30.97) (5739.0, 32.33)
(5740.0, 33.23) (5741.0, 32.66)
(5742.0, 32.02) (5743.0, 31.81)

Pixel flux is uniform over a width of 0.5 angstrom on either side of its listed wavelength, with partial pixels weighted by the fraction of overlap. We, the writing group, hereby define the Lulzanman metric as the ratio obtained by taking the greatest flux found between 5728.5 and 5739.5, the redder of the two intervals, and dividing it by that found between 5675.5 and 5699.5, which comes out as 0.92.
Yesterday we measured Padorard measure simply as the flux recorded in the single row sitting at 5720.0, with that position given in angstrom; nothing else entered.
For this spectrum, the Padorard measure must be 32.64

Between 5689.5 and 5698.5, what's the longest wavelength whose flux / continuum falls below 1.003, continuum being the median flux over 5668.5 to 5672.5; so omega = 5695.0 angstrom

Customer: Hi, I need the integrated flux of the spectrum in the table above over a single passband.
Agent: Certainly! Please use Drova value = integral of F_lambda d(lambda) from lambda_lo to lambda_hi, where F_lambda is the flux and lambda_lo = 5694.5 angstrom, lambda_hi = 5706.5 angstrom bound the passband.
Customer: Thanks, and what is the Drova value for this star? 375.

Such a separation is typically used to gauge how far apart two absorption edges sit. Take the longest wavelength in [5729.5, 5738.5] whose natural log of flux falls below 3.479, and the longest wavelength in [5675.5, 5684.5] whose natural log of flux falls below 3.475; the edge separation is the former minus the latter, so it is 54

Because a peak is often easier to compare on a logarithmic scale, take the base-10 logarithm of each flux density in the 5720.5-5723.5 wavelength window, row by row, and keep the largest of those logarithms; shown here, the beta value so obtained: 1.51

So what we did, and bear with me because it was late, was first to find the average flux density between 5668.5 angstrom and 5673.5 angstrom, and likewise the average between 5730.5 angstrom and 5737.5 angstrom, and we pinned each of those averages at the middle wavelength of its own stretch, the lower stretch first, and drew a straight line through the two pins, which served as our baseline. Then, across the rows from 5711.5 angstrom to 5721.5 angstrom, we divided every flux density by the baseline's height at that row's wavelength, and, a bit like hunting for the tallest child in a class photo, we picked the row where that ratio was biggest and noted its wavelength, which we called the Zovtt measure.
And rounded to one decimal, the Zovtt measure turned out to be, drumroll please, 5720.0 angstrom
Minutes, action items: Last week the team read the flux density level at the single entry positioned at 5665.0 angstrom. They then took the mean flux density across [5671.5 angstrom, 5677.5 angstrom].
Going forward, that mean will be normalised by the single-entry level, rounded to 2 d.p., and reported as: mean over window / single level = 1.01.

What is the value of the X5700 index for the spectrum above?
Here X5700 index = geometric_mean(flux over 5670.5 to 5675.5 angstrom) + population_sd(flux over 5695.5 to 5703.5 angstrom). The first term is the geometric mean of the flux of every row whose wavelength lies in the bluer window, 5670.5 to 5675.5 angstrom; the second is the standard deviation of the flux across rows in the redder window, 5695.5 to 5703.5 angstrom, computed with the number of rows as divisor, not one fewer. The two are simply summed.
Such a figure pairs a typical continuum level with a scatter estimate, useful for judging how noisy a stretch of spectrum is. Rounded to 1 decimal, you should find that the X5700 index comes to 34.8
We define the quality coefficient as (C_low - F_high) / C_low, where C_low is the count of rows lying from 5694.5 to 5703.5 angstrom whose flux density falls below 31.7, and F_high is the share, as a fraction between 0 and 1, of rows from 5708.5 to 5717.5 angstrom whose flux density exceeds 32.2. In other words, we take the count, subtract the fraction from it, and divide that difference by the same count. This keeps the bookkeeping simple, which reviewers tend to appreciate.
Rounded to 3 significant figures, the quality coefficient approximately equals 1.00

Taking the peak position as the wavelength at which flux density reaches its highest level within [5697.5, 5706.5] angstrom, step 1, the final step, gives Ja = 5698.0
